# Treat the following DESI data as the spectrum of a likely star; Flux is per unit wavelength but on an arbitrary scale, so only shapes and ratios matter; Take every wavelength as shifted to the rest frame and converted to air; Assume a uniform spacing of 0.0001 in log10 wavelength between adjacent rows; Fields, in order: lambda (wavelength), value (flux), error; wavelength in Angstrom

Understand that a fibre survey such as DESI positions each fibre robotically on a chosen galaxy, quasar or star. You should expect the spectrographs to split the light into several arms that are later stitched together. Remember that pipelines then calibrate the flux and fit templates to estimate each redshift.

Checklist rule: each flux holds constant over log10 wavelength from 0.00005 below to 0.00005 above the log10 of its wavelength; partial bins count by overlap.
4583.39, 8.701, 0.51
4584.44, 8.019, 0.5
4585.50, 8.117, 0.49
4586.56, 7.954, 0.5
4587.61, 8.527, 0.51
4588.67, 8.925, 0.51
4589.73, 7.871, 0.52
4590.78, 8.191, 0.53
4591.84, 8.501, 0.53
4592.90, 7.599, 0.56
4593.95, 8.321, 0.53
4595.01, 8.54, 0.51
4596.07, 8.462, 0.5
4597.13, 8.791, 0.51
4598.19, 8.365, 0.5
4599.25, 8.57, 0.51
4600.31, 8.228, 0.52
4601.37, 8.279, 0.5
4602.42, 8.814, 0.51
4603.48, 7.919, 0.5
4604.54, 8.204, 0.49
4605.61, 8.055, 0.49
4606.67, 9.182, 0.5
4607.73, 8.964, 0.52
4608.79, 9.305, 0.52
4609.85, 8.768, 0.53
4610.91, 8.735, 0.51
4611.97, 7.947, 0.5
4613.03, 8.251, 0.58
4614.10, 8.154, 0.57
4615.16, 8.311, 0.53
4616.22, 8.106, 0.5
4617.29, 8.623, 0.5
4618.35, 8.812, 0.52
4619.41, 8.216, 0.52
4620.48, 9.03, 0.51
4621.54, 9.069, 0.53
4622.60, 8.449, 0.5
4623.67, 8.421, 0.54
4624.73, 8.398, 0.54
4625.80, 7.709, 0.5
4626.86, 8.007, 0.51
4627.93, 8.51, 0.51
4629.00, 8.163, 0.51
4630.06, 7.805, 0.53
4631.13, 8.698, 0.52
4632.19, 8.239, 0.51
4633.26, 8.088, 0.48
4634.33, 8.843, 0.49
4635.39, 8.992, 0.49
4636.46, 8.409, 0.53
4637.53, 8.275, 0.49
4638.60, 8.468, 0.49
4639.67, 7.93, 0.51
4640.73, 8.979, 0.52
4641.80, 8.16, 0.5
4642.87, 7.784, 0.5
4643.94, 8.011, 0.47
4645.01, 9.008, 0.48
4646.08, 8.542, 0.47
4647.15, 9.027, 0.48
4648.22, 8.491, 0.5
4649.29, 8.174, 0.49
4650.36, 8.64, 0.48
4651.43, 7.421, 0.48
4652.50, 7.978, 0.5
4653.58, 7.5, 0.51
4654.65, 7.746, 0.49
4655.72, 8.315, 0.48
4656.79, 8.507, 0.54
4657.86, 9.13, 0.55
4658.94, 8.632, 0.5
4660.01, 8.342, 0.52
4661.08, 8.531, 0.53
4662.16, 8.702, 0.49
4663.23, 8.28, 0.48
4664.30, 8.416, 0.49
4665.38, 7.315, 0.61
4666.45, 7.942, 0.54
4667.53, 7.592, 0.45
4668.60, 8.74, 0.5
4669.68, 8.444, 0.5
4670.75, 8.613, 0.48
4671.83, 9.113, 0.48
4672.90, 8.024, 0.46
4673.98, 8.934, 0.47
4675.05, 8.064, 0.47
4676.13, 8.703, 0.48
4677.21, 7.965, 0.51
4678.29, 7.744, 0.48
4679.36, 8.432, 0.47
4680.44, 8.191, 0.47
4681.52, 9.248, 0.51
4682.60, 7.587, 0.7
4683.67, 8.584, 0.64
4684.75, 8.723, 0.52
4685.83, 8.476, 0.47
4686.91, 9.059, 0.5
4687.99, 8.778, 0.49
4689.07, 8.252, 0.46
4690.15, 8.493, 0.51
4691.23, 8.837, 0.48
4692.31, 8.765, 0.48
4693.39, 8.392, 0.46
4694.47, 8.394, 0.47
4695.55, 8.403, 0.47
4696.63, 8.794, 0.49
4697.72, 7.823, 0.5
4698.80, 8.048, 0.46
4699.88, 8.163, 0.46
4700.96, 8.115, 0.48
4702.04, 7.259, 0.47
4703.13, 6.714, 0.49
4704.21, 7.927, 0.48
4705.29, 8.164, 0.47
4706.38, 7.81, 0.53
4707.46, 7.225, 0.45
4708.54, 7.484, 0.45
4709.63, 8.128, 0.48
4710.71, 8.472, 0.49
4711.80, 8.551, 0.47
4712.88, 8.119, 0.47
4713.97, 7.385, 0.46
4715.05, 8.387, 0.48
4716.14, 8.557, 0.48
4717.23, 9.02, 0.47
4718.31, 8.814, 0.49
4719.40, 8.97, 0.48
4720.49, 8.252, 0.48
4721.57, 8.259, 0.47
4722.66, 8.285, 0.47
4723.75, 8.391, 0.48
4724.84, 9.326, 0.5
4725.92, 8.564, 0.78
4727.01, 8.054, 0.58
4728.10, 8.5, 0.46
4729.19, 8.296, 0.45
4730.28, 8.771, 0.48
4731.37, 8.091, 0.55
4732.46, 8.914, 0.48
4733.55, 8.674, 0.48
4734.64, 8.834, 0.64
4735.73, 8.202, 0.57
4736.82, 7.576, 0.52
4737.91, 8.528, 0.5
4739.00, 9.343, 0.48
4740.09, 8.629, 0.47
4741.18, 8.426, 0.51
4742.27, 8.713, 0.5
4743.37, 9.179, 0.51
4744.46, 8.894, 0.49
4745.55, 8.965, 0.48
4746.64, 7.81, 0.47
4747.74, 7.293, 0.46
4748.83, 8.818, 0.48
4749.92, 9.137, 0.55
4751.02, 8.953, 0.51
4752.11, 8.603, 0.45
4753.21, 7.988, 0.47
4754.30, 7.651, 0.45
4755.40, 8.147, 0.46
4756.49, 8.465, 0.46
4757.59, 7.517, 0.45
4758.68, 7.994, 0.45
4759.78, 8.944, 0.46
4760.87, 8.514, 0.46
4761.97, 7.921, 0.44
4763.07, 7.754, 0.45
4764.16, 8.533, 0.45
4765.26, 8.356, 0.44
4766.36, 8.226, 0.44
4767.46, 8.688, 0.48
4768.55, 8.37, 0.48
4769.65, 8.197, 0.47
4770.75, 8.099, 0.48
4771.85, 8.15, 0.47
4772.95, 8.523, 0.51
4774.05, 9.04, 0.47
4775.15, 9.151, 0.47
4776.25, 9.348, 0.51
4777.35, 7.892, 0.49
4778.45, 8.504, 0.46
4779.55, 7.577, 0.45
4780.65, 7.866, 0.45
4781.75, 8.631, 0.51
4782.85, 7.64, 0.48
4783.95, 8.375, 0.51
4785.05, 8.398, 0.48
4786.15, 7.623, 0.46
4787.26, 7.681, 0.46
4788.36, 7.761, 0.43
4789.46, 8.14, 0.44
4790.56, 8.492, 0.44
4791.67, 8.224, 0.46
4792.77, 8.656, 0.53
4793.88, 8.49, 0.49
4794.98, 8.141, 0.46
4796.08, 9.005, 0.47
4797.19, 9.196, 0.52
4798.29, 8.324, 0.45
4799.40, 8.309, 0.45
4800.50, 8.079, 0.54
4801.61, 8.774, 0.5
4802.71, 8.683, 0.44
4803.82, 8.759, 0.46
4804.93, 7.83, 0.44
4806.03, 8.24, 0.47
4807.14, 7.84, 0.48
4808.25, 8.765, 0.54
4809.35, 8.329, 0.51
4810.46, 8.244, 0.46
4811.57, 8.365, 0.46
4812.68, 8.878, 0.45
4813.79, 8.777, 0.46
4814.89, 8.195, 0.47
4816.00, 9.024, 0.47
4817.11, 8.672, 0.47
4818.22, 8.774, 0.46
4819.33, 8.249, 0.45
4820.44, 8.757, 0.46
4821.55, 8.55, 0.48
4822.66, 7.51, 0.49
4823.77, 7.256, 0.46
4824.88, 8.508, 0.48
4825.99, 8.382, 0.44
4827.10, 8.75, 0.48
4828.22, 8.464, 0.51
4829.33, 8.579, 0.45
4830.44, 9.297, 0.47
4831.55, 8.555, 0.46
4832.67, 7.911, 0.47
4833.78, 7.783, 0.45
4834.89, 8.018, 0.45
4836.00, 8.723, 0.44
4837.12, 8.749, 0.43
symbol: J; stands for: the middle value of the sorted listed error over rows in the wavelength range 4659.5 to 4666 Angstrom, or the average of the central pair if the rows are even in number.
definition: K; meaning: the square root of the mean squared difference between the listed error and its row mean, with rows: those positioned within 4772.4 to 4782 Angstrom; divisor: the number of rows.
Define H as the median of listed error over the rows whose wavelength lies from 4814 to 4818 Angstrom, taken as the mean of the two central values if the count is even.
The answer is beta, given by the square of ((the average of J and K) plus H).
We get 0.54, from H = 0.470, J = 0.505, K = 0.024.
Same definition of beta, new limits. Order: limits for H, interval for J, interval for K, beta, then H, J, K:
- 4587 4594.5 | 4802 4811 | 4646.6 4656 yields 0.59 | 0.530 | 0.465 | 0.011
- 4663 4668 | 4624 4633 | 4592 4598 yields 0.57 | 0.490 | 0.510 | 0.021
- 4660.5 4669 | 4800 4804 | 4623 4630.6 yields 0.55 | 0.495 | 0.480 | 0.015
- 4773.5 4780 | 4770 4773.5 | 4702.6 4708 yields 0.52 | 0.470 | 0.480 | 0.027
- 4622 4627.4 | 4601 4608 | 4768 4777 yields 0.59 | 0.510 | 0.500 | 0.016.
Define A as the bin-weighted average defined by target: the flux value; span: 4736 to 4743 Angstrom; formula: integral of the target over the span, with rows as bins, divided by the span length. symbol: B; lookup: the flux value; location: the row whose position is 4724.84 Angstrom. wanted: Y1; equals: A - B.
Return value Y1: -0.79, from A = 8.54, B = 9.326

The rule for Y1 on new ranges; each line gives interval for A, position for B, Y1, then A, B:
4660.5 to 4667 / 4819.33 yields -0.05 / 8.19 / 8.249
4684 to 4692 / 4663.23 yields 0.38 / 8.66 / 8.28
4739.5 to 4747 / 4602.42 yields -0.12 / 8.69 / 8.814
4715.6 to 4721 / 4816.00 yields -0.31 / 8.72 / 9.024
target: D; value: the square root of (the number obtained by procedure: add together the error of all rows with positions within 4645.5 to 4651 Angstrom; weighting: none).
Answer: 1.56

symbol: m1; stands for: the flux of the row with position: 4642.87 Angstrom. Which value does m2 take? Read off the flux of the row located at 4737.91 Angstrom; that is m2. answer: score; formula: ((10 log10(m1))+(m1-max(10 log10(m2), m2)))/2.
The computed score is 3.69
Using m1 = 7.784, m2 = 8.528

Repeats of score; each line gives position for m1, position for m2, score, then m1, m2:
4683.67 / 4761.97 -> 4.47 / 8.584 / 7.921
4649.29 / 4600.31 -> 4.07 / 8.174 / 8.228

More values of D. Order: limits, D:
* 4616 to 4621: 1.60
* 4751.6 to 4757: 1.51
